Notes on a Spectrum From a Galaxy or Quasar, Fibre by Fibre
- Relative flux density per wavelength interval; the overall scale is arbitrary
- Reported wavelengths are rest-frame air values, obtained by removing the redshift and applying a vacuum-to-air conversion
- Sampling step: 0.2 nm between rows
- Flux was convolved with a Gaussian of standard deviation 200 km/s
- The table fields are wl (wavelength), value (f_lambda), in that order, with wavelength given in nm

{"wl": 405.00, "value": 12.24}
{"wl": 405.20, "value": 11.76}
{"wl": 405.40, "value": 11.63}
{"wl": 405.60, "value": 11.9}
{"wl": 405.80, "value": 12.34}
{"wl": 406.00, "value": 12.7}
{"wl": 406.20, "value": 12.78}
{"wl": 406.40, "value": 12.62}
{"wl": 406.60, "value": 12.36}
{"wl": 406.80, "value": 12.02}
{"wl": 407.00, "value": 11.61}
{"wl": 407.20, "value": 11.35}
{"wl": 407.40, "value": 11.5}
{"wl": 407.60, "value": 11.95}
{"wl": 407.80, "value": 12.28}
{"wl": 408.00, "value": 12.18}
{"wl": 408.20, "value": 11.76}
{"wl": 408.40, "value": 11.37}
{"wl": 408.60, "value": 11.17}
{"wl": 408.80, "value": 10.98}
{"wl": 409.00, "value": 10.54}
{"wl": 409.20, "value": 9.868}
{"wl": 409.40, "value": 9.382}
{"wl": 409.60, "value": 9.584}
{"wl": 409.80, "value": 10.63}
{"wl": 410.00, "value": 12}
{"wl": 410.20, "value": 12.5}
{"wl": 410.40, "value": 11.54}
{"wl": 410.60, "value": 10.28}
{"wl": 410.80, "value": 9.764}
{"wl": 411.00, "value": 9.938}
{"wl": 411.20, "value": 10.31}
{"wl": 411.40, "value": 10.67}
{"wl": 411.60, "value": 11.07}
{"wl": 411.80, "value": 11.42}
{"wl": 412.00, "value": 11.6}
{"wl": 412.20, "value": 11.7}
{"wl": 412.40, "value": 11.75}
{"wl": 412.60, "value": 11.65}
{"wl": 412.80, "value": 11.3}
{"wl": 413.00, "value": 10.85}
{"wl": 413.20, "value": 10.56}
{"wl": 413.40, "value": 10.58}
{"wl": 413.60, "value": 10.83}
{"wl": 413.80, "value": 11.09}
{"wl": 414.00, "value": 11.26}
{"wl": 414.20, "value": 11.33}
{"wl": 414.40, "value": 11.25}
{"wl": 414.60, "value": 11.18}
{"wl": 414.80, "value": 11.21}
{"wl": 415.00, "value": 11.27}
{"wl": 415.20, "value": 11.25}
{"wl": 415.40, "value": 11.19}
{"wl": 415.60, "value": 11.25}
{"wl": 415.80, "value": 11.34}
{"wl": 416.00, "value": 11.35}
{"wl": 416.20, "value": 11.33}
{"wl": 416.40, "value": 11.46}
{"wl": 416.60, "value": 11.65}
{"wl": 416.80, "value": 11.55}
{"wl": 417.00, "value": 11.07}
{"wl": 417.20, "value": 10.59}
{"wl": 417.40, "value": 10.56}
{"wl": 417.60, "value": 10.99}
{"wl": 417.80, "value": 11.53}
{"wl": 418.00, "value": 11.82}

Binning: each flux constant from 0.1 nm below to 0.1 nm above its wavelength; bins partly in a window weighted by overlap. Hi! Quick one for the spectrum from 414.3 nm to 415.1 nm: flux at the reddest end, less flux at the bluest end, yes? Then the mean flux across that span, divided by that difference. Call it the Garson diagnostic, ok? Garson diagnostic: 561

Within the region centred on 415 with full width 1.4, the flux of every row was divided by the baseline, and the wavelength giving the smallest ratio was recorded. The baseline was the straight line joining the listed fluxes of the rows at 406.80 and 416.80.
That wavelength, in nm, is 414.60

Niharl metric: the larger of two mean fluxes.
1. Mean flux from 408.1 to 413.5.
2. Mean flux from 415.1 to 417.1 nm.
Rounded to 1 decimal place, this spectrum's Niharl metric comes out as 11.3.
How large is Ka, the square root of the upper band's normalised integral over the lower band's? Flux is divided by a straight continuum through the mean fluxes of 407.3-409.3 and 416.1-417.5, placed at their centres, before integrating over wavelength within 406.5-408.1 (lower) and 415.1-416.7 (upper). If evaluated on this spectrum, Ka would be 0.98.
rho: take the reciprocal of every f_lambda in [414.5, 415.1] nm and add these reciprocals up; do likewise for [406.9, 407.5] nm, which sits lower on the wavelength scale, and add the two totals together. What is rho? 0.529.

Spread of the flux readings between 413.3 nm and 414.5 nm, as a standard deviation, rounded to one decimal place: 0.3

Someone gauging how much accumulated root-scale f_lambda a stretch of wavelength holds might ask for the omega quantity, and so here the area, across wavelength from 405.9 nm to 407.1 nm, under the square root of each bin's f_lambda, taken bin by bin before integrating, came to 4.22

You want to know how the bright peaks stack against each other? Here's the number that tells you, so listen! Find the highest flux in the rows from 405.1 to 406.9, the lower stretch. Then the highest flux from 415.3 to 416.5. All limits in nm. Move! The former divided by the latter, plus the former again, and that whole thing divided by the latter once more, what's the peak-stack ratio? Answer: 1.212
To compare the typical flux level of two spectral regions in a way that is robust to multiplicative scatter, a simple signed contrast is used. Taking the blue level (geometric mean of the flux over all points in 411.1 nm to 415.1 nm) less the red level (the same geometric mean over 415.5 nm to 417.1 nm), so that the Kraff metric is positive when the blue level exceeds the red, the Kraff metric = -0.2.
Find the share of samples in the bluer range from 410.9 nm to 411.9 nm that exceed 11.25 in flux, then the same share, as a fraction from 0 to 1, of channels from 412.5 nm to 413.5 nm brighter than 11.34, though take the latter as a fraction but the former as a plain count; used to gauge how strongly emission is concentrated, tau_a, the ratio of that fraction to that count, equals 0.200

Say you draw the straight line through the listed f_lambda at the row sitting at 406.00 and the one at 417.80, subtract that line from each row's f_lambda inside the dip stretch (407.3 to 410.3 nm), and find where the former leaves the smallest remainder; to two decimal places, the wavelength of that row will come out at 409.40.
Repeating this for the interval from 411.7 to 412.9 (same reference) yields 412.80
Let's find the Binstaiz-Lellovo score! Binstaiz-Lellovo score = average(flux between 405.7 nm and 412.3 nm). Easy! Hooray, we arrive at 11.3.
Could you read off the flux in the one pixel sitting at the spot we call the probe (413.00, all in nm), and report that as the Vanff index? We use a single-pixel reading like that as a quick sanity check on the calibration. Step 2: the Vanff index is 10.85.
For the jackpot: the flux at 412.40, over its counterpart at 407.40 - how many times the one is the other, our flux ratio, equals 1.02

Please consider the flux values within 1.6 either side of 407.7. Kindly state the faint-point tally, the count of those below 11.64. 8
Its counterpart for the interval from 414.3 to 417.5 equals 15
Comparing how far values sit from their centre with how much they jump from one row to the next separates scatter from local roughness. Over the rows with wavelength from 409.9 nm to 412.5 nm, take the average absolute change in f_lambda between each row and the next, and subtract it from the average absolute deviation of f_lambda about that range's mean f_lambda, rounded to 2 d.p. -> 0.28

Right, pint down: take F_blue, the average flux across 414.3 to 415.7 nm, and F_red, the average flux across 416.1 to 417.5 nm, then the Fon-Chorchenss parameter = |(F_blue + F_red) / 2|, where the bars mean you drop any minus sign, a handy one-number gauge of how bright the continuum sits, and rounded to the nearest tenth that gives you 11.2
